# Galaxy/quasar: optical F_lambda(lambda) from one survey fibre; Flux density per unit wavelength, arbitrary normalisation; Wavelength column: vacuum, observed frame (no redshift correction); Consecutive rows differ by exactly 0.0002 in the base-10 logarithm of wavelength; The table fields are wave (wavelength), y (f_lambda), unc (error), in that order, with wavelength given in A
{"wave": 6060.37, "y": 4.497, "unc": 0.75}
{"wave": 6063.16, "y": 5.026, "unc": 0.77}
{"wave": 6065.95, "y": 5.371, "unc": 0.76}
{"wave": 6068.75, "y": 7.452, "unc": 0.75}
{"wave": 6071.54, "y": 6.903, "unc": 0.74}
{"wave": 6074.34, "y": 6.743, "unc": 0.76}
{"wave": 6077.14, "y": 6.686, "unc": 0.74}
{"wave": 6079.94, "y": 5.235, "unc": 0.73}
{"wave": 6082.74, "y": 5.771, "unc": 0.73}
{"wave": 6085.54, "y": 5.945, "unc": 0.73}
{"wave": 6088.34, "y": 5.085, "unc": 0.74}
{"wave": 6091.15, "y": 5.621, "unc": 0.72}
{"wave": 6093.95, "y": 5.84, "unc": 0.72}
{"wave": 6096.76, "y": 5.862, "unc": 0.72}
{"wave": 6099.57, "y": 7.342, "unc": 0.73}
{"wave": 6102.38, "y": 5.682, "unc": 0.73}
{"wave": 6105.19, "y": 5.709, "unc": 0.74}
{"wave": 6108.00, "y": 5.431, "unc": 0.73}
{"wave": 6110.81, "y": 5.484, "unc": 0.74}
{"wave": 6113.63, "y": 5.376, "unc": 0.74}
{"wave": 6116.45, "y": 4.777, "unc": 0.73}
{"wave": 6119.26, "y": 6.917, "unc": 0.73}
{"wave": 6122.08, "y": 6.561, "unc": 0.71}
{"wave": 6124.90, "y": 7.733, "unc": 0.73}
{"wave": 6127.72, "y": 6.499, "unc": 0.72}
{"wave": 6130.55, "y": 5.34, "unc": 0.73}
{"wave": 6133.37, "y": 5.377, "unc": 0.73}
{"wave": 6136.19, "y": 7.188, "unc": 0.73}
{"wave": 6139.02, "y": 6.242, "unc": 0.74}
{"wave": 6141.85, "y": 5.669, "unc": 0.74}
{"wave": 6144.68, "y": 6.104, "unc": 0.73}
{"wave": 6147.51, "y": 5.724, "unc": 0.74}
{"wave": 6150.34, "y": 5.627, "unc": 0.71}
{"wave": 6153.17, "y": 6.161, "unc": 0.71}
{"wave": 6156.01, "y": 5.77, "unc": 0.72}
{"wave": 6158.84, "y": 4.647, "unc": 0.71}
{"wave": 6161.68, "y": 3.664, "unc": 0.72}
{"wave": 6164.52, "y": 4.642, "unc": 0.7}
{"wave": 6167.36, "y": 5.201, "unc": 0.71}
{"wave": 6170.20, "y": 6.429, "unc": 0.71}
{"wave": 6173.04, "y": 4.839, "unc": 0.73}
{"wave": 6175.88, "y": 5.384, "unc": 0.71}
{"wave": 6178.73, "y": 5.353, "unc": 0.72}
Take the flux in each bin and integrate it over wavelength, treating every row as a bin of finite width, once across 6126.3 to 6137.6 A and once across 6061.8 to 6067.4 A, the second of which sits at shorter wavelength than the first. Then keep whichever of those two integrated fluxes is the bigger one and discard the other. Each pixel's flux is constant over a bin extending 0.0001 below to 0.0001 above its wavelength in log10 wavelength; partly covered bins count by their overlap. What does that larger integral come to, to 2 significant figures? 69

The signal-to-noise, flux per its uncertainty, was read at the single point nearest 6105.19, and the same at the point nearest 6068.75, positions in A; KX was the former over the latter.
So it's 0.78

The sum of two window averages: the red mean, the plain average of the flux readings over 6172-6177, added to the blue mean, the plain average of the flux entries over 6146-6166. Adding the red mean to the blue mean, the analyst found 10.3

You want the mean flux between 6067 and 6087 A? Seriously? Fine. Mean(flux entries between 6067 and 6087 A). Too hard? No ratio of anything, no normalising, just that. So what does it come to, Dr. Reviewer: 6.4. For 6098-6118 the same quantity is 5.7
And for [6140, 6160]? 5.7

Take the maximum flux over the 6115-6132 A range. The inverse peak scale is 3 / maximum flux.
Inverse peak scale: 0.388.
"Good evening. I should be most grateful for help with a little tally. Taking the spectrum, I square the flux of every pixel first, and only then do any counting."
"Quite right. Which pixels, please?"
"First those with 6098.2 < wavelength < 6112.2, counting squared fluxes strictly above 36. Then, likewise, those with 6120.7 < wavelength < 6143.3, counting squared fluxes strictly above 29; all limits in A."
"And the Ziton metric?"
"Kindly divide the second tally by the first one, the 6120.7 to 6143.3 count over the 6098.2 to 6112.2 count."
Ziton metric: 6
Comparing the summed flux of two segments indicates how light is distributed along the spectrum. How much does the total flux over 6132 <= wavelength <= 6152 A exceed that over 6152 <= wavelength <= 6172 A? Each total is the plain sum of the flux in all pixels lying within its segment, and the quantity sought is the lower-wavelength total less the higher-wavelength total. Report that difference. 5.4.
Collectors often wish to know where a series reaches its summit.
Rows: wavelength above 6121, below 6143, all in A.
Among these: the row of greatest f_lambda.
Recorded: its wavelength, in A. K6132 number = 6124.90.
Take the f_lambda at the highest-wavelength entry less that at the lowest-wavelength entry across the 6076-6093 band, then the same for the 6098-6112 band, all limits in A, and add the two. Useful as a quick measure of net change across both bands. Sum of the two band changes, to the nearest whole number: -3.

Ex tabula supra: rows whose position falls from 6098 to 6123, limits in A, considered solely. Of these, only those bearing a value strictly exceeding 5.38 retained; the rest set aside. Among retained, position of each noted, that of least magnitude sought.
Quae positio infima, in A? 6099.57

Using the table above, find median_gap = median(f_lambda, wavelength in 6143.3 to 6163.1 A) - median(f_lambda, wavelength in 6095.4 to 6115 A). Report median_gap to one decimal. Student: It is 0.0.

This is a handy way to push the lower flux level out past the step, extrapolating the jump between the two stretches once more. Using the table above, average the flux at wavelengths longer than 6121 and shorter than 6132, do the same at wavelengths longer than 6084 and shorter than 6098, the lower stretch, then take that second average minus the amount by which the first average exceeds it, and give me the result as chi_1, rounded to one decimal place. 4.8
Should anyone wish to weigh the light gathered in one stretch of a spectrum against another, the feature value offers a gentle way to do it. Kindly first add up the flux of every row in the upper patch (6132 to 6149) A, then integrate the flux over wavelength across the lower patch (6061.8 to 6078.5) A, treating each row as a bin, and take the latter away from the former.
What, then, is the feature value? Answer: -70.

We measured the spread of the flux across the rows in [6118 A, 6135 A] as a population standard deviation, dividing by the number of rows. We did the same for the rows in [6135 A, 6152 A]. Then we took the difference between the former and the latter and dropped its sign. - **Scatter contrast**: 0.30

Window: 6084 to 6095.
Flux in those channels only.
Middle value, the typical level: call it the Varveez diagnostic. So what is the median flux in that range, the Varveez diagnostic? 5.7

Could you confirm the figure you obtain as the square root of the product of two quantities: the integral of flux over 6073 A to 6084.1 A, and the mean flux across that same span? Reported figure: 20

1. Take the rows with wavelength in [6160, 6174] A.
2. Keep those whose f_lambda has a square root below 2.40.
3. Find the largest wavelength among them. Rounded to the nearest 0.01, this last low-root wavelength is 6173.04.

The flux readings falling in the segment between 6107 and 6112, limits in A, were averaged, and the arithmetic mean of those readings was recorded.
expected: 5.46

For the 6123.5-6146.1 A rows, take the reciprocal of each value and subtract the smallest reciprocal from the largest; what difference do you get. 0.058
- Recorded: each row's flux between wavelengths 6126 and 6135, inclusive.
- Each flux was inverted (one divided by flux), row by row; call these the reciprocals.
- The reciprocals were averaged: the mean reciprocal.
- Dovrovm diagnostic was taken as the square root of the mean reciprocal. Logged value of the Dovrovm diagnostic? 0.42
